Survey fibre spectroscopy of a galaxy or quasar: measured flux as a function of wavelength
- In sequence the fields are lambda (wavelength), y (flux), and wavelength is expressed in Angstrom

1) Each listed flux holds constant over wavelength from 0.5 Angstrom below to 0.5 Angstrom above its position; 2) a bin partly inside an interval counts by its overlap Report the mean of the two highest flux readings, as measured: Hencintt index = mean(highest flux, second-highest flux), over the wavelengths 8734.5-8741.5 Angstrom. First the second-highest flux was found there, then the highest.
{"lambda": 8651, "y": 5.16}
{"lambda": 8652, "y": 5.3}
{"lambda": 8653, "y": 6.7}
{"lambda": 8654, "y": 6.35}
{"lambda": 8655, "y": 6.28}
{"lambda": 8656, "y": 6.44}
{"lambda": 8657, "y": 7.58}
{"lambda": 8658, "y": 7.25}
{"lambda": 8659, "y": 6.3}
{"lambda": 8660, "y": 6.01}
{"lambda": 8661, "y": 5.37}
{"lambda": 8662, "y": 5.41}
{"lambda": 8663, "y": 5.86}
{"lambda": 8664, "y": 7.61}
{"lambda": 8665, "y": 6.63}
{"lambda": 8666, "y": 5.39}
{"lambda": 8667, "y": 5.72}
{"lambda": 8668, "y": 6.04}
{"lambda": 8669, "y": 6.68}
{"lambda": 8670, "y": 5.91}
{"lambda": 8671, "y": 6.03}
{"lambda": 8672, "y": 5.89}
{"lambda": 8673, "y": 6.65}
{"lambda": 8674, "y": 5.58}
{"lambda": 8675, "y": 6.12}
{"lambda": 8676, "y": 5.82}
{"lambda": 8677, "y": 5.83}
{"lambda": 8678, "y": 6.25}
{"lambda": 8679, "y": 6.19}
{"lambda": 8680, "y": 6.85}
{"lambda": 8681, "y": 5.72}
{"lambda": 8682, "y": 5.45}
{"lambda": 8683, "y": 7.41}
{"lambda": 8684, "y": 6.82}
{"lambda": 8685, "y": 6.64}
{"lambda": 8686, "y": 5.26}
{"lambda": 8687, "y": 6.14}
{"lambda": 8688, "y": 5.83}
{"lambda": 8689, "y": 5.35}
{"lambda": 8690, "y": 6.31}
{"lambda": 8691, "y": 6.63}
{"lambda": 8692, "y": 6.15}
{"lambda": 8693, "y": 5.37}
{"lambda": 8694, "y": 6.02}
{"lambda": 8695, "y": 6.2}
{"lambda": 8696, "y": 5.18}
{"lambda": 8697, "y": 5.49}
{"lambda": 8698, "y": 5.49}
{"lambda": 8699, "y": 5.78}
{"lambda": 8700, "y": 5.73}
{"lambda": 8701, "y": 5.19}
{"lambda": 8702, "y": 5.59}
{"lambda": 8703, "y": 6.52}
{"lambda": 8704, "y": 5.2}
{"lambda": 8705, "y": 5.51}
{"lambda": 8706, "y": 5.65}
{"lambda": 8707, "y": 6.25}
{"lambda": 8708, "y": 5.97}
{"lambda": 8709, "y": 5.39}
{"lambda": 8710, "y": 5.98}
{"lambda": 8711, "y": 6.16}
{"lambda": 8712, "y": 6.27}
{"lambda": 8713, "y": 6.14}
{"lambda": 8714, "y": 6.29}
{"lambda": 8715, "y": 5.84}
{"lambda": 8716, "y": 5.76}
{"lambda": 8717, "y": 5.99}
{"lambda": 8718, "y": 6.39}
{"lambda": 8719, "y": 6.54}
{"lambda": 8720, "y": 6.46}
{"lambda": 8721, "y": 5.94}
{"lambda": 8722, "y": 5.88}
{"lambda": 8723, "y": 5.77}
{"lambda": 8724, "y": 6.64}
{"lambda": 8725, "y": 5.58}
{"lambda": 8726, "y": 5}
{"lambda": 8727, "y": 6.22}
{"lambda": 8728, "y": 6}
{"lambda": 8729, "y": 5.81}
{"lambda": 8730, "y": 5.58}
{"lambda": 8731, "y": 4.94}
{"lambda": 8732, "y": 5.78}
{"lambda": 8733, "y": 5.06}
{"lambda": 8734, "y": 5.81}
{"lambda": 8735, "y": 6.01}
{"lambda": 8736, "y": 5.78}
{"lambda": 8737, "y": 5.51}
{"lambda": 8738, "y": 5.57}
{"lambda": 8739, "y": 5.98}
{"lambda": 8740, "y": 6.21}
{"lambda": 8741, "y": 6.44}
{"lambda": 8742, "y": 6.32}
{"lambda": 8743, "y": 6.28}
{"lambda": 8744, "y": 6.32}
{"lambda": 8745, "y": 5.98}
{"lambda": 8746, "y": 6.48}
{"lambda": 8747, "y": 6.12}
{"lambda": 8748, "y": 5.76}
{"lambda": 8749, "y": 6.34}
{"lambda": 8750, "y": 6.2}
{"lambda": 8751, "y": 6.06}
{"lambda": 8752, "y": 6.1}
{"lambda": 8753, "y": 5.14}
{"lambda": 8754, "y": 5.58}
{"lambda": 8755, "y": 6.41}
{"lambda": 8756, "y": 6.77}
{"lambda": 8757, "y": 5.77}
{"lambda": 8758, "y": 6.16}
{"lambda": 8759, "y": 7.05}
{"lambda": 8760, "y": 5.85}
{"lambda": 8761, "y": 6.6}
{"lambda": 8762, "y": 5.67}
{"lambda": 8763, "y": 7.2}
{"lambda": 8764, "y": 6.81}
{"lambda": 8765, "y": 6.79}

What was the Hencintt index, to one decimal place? 6.3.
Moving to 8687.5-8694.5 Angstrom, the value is 6.5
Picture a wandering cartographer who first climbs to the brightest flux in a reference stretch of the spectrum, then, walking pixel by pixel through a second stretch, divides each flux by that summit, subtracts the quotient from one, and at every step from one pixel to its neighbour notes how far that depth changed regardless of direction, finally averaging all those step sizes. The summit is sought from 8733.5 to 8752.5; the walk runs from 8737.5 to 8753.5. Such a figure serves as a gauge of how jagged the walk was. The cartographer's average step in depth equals 0.05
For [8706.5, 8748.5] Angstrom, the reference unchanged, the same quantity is 0.06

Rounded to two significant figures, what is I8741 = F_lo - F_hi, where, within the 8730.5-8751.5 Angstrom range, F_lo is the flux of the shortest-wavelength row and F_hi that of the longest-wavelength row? -1.1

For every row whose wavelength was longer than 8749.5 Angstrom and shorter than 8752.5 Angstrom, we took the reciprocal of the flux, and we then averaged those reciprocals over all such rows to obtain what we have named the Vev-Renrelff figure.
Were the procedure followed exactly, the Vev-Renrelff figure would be 0.163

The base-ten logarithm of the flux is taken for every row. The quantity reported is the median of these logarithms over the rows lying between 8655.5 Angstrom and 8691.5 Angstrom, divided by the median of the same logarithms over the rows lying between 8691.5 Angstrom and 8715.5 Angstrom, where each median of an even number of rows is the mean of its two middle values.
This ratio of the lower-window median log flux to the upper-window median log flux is 1.03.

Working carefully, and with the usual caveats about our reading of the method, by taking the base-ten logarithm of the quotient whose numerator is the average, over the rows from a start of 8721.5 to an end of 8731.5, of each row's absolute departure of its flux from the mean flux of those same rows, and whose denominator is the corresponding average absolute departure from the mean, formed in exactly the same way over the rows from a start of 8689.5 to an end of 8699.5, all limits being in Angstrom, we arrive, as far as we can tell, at -0.03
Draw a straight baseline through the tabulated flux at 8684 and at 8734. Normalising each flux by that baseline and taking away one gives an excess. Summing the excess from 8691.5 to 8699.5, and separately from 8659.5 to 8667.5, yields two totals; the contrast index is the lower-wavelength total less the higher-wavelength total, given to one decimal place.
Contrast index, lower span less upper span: -0.3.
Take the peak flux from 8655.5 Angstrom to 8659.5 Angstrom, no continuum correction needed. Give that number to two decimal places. 7.58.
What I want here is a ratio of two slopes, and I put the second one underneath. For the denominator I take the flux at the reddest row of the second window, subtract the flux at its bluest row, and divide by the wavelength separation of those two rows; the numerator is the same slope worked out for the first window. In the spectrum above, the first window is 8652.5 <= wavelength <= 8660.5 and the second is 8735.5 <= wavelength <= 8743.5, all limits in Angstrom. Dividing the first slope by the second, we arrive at -1.4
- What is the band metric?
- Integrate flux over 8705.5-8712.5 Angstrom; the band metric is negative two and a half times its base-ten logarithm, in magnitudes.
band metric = -4.05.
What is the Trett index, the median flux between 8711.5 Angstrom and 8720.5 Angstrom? 6.3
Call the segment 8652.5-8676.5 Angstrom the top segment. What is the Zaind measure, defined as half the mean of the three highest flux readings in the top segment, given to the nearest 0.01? 3.74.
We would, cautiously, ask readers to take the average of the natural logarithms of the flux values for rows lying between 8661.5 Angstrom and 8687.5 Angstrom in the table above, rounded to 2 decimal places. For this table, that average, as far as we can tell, 1.81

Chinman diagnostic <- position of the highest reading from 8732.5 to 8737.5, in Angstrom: 8735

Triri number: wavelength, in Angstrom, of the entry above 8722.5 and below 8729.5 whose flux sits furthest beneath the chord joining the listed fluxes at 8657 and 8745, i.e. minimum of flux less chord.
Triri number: 8726 Angstrom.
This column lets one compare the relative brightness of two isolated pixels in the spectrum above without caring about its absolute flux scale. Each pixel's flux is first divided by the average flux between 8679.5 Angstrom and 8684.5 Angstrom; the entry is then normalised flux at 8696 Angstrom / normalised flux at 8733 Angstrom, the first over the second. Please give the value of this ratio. 1.02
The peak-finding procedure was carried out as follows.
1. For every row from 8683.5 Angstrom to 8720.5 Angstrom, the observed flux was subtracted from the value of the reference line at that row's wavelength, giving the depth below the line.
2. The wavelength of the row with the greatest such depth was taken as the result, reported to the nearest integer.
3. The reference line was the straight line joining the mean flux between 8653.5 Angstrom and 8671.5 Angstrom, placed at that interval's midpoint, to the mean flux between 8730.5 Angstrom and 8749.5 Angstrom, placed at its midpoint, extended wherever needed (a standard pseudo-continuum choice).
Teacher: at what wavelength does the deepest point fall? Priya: 8696 Angstrom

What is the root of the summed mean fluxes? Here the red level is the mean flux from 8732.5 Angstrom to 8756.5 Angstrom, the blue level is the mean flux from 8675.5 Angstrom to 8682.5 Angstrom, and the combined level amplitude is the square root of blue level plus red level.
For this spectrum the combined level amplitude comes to 3.47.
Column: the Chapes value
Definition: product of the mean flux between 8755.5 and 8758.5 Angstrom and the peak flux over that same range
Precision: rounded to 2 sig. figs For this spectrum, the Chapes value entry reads 42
